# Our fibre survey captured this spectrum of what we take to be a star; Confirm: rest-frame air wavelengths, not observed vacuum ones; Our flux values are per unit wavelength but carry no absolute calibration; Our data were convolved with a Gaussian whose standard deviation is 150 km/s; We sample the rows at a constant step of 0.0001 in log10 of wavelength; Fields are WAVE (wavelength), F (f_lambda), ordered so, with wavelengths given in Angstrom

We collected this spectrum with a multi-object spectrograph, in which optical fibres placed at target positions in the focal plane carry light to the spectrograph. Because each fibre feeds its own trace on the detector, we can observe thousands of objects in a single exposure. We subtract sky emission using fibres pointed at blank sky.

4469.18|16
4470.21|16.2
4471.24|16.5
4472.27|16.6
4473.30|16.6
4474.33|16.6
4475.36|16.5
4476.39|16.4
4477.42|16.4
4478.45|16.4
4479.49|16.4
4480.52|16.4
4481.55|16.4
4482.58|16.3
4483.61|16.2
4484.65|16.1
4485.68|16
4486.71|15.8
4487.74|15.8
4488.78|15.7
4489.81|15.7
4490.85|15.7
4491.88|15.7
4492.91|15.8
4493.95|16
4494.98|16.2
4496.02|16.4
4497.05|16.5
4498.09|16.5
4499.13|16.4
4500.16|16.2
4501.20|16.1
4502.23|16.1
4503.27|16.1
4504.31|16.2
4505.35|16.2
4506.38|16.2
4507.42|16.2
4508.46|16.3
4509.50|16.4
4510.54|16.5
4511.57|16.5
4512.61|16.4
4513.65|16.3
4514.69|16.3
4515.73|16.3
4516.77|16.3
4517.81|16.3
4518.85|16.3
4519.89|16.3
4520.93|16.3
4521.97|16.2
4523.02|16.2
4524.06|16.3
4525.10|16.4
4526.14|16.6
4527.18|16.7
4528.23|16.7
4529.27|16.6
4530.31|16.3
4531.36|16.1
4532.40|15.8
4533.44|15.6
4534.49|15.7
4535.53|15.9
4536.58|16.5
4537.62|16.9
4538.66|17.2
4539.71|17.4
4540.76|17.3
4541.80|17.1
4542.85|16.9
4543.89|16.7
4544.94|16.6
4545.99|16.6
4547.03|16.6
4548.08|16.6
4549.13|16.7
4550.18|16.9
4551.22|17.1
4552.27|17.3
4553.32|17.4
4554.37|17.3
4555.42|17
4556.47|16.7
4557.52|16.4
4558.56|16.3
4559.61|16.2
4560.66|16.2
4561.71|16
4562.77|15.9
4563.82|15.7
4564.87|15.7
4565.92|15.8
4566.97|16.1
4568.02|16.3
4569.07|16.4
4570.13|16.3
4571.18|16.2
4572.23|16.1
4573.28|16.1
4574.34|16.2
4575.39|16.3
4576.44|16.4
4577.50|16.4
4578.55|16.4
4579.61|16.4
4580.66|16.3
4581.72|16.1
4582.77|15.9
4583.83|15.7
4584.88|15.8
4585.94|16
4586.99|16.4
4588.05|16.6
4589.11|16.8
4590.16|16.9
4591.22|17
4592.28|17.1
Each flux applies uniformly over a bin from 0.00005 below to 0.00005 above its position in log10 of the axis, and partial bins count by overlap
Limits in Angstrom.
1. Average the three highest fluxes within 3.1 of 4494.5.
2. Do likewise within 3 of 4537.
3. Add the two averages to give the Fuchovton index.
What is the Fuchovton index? 33.5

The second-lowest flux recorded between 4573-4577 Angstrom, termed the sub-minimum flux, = 16.2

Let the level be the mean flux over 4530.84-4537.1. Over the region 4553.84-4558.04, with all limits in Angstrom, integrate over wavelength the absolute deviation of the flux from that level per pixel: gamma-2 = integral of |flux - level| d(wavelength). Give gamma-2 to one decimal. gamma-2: 3.8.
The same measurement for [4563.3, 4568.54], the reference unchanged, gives 1.2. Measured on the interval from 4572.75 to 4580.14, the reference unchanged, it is 2.8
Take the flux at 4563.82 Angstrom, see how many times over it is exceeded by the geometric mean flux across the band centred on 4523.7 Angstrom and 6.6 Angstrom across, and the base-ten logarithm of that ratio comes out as 0.017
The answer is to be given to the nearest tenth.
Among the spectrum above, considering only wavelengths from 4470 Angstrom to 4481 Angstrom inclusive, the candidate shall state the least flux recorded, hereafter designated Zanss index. 16.2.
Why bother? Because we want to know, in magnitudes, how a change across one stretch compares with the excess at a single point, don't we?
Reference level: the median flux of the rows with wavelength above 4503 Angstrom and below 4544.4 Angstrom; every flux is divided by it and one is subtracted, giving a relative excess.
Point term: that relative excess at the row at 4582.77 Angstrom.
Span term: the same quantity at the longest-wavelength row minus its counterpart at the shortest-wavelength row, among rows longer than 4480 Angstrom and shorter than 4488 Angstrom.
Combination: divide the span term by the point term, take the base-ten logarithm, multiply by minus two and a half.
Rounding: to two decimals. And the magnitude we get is -0.44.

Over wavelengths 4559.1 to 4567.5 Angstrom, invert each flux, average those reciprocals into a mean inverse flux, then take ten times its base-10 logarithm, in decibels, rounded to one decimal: -12.0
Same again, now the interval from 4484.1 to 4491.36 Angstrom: -12.0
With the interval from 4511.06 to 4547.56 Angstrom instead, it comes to -12.2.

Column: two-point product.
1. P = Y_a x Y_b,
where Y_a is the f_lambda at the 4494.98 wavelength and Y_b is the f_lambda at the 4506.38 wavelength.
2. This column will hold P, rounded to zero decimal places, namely 262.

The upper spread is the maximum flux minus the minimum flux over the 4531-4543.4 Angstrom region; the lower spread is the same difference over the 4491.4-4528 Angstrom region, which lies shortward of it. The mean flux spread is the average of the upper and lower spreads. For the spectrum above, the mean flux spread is 1.4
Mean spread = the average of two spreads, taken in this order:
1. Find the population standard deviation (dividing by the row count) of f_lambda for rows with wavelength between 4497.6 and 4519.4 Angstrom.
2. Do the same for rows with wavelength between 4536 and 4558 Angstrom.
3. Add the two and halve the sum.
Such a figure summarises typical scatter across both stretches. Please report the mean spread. 0.218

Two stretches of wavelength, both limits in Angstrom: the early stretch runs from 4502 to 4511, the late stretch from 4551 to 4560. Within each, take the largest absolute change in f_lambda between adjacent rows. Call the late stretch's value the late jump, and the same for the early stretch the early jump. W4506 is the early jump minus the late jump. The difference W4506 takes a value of -0.2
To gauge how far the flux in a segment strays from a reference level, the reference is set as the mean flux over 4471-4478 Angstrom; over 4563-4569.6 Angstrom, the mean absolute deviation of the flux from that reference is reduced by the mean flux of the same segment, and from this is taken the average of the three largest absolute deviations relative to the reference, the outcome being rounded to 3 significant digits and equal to -16.3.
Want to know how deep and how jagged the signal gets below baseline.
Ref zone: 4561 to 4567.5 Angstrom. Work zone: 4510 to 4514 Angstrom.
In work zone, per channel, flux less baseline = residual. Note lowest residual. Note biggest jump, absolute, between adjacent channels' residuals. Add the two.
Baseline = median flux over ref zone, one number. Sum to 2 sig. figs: 0.55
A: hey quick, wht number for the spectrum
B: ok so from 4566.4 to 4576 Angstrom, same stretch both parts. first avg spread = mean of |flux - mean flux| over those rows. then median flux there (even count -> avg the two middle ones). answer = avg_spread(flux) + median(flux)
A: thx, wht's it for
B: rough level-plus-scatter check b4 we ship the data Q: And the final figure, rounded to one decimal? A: 16.3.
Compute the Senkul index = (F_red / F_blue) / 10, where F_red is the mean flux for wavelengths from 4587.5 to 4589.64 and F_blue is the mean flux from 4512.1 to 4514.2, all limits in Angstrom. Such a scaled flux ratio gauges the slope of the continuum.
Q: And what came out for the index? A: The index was 0.102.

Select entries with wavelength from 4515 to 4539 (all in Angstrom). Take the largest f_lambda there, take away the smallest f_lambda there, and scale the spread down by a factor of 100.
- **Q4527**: 0.016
